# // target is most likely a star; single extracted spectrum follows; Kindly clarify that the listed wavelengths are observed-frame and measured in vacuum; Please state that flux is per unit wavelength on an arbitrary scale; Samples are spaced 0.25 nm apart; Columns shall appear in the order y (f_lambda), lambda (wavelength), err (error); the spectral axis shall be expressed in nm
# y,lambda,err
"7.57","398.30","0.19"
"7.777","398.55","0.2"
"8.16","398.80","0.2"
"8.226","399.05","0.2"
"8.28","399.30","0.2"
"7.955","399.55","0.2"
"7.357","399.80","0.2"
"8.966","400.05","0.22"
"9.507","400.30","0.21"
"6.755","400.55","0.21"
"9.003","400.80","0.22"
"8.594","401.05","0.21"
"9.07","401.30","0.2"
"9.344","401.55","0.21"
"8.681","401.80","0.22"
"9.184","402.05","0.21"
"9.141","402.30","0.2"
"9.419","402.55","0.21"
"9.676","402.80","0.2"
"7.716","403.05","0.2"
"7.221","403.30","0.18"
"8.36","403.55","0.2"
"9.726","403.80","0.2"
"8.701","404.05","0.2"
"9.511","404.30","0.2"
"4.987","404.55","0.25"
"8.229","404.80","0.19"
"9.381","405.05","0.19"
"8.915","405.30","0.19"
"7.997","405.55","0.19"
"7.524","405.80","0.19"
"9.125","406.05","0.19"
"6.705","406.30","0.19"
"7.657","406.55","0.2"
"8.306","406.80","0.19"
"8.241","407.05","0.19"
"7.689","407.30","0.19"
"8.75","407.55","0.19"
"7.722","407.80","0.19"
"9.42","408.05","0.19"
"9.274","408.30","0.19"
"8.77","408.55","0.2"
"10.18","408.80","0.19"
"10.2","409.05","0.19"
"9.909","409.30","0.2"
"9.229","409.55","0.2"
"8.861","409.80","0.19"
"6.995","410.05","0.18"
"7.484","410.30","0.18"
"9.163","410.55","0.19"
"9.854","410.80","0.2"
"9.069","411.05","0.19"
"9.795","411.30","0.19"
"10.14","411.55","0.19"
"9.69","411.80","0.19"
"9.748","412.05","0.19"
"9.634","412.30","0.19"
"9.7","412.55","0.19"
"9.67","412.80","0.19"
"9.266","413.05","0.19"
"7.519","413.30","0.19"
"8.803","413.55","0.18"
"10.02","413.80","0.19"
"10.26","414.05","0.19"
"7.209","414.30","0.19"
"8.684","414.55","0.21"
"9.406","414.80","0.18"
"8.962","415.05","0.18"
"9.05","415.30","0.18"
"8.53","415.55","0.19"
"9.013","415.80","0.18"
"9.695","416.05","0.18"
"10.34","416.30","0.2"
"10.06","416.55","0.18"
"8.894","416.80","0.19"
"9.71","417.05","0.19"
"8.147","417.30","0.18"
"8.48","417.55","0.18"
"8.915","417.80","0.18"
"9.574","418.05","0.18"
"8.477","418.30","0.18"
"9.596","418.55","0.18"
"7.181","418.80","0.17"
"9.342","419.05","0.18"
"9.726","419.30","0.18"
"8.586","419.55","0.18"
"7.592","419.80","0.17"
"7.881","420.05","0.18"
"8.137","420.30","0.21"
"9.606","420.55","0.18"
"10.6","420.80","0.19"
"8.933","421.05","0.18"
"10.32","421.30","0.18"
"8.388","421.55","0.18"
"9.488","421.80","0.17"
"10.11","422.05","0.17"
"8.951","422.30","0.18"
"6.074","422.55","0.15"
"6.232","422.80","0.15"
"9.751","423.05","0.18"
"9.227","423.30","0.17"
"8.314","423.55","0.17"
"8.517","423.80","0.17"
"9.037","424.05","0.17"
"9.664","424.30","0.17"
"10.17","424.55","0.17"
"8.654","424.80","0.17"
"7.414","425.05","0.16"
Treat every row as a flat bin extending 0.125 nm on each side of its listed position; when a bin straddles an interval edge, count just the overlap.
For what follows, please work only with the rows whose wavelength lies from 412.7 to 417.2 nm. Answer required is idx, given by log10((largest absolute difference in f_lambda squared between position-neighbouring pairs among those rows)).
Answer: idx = 1.73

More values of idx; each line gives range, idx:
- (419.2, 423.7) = 1.75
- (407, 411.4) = 1.47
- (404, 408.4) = 1.82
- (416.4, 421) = 1.61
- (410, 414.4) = 1.73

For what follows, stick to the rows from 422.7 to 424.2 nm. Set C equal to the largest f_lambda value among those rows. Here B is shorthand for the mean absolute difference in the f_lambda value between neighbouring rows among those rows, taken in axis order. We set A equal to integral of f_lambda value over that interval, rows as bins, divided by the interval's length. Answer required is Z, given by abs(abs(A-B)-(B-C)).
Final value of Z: 16.0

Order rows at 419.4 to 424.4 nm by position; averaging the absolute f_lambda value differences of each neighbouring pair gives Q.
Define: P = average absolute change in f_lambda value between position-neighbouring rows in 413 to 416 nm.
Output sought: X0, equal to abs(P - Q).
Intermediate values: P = 1.02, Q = 1.12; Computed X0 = 0.09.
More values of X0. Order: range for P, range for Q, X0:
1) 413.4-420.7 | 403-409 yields 0.27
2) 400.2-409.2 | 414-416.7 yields 0.23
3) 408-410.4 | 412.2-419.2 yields 0.29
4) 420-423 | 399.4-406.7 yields 0.05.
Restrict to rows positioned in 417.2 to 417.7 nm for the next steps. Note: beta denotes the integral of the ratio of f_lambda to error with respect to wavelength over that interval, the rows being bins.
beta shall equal 23.2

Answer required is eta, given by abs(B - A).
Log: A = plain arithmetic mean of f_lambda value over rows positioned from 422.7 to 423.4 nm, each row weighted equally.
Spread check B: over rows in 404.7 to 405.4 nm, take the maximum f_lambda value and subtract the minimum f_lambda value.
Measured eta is 7.3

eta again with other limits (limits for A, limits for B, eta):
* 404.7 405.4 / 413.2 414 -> 6.3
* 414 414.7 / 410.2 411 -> 6.3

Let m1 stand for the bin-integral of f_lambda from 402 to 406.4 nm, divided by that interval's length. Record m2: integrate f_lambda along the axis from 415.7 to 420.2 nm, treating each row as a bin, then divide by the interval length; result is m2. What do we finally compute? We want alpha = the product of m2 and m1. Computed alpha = 75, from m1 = 8.4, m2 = 8.95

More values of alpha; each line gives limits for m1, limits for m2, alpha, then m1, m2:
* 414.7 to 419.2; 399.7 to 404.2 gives 79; 9.1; 8.70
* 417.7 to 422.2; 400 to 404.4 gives 79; 9.0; 8.80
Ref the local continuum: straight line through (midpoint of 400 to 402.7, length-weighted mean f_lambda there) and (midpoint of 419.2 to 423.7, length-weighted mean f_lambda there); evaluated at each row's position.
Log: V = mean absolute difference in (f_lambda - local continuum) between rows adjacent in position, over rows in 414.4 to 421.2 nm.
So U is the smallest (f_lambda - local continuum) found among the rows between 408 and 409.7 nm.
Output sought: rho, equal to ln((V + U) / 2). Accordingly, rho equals -0.9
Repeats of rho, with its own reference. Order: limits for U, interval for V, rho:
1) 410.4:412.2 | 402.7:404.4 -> -0.4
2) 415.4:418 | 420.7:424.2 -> -1.2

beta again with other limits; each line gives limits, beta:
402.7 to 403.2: 21.5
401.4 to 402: 25.4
